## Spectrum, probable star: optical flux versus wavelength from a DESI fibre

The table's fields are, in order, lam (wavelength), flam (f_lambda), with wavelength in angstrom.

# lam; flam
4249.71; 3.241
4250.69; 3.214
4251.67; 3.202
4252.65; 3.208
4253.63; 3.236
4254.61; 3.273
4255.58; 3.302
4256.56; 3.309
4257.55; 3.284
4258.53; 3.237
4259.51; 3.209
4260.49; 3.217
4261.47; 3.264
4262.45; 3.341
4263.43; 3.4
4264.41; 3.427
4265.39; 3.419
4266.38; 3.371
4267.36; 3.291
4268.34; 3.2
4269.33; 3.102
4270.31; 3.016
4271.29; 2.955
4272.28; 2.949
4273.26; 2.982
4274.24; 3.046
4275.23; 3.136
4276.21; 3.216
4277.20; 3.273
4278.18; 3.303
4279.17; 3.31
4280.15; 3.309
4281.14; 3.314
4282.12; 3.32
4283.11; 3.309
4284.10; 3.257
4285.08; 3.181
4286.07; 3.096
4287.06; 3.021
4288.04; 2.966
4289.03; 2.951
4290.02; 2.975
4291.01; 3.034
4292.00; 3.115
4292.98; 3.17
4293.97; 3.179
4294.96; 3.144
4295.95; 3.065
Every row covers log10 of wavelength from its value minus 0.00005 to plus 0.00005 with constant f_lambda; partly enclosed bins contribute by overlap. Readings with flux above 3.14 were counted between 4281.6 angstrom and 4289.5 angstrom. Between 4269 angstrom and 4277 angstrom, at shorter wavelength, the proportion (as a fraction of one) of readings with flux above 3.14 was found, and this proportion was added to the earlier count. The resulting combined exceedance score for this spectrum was 4.1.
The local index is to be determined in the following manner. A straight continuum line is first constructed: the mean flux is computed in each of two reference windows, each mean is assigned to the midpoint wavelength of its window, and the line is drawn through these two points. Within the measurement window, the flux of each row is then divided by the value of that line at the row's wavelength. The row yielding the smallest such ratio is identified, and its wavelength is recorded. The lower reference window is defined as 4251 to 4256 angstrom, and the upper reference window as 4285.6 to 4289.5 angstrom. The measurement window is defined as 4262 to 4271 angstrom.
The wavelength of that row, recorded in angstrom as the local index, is 4270.31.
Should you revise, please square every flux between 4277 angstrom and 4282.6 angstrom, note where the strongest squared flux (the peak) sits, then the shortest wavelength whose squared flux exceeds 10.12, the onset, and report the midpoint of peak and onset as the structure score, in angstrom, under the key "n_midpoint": 4279.7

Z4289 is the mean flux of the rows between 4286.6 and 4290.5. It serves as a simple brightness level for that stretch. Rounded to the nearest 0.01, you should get 2.98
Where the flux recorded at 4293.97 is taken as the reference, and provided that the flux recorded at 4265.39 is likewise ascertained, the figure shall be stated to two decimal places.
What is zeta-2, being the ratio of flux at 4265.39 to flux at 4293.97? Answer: 1.08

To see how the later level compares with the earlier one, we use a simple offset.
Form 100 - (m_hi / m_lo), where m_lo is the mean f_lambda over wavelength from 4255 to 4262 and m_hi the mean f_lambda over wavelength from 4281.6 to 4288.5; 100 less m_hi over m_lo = 99.0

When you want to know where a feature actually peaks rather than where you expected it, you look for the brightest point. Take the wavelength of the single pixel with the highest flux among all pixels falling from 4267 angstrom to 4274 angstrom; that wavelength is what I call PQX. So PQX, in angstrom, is 4267.36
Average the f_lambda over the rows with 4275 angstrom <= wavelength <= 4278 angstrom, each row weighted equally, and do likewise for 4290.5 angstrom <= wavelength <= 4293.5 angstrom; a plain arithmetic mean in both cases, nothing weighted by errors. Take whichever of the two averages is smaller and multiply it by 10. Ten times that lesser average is 31.1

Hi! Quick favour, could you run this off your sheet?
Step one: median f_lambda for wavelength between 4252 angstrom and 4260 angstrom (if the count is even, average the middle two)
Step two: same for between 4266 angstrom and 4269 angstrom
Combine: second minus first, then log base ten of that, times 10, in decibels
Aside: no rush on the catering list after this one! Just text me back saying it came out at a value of -14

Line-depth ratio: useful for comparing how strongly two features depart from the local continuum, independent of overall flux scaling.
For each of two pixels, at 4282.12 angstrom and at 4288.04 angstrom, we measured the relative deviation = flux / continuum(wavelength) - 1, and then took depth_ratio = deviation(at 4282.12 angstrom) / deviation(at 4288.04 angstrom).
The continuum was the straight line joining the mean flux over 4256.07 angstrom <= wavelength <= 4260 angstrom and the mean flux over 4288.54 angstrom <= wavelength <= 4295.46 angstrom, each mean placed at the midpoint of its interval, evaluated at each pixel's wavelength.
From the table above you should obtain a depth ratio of -1.4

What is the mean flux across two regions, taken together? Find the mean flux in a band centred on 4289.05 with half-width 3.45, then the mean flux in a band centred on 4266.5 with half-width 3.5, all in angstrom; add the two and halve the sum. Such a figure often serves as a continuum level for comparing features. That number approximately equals 3.17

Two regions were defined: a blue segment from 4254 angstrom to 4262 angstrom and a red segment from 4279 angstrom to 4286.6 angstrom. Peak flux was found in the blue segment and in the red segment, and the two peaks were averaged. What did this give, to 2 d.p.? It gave 3.31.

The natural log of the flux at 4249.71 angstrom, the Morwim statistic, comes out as 1.18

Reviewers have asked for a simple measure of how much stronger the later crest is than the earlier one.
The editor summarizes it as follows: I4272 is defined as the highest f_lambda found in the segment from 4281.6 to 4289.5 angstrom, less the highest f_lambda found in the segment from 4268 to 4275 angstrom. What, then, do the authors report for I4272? 0.12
